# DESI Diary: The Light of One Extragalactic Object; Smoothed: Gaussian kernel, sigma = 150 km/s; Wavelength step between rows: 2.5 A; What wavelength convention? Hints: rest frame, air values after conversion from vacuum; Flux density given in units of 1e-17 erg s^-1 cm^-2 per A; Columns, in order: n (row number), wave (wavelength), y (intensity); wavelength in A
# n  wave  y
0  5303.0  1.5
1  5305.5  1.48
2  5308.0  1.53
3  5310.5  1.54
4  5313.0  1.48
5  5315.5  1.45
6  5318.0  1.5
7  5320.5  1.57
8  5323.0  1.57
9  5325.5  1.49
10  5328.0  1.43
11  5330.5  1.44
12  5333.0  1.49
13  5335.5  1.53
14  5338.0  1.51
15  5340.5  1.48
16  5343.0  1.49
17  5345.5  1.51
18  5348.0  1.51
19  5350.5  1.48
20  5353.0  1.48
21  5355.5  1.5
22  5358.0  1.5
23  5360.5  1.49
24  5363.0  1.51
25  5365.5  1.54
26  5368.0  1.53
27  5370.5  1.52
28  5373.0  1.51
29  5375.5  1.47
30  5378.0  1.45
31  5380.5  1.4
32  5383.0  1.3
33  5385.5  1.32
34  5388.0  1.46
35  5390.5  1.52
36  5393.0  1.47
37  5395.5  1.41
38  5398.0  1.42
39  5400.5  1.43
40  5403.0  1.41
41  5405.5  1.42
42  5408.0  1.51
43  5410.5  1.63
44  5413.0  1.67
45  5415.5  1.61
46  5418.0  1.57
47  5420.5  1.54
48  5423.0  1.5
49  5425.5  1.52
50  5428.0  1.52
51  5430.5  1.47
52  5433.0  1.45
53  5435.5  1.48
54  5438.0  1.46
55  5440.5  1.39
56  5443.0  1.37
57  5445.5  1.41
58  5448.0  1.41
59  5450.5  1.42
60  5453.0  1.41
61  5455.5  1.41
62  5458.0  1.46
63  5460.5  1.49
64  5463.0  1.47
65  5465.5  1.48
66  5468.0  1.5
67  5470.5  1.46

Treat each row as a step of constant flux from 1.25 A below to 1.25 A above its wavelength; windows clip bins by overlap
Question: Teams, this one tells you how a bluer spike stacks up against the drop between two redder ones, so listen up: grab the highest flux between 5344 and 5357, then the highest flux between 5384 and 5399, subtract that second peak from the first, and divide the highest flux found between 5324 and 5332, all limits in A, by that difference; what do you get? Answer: -149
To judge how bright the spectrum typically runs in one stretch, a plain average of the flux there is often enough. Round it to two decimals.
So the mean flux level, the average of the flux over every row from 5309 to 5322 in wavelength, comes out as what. 1.51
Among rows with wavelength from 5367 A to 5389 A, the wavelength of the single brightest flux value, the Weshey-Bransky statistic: 5368.0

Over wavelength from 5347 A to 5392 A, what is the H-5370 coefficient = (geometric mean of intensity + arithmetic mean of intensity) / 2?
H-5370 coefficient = 1.47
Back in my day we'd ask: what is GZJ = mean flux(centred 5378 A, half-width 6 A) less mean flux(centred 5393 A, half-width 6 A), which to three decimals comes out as -0.030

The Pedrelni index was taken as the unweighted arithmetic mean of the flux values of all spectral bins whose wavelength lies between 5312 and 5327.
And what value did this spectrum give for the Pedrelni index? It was 1.51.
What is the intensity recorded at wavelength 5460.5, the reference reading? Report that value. 1.49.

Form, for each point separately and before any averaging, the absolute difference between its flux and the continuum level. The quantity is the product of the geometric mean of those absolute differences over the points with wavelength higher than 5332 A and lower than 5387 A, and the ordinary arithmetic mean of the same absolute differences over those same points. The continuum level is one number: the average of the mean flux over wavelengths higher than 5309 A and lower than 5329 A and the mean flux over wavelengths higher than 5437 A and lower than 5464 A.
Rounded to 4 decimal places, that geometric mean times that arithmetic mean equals 0.0017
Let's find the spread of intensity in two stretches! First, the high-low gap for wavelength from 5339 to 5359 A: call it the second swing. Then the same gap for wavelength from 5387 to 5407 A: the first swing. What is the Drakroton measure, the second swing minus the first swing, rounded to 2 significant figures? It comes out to -0.080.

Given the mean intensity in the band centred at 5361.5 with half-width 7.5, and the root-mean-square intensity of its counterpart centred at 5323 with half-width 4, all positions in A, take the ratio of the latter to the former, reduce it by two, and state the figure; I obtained -0.98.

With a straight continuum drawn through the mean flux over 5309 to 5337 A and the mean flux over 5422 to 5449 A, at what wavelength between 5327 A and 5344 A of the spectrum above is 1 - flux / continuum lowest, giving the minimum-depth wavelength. 5335.5 A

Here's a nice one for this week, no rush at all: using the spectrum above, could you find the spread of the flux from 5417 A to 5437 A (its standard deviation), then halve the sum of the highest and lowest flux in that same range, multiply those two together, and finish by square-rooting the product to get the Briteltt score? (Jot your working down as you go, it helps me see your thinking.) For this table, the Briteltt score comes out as 0.24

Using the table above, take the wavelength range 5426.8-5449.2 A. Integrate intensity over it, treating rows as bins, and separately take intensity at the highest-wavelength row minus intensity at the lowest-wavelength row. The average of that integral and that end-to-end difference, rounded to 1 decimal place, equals 16.1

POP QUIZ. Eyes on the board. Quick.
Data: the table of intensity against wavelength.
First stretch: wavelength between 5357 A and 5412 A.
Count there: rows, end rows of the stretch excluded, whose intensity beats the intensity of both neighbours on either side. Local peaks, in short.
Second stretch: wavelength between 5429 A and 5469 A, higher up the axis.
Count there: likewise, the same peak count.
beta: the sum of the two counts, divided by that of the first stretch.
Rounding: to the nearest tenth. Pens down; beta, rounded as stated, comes 2.0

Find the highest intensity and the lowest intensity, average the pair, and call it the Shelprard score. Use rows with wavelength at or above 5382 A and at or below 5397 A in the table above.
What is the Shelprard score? 1.410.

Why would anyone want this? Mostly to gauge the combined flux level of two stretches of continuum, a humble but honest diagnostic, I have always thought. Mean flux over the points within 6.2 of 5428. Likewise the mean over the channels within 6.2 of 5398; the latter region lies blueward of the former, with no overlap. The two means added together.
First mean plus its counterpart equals 2.92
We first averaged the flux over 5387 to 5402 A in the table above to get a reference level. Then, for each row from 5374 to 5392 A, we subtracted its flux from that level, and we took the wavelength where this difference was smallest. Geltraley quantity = 5390.5 A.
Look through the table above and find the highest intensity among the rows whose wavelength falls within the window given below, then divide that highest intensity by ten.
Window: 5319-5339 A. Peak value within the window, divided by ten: 0.157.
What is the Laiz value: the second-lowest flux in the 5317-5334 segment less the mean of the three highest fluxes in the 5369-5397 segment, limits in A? -0.08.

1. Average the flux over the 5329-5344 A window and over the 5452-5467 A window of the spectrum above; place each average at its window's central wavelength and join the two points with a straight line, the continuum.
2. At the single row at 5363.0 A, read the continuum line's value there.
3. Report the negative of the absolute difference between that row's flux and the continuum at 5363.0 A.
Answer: -0.028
